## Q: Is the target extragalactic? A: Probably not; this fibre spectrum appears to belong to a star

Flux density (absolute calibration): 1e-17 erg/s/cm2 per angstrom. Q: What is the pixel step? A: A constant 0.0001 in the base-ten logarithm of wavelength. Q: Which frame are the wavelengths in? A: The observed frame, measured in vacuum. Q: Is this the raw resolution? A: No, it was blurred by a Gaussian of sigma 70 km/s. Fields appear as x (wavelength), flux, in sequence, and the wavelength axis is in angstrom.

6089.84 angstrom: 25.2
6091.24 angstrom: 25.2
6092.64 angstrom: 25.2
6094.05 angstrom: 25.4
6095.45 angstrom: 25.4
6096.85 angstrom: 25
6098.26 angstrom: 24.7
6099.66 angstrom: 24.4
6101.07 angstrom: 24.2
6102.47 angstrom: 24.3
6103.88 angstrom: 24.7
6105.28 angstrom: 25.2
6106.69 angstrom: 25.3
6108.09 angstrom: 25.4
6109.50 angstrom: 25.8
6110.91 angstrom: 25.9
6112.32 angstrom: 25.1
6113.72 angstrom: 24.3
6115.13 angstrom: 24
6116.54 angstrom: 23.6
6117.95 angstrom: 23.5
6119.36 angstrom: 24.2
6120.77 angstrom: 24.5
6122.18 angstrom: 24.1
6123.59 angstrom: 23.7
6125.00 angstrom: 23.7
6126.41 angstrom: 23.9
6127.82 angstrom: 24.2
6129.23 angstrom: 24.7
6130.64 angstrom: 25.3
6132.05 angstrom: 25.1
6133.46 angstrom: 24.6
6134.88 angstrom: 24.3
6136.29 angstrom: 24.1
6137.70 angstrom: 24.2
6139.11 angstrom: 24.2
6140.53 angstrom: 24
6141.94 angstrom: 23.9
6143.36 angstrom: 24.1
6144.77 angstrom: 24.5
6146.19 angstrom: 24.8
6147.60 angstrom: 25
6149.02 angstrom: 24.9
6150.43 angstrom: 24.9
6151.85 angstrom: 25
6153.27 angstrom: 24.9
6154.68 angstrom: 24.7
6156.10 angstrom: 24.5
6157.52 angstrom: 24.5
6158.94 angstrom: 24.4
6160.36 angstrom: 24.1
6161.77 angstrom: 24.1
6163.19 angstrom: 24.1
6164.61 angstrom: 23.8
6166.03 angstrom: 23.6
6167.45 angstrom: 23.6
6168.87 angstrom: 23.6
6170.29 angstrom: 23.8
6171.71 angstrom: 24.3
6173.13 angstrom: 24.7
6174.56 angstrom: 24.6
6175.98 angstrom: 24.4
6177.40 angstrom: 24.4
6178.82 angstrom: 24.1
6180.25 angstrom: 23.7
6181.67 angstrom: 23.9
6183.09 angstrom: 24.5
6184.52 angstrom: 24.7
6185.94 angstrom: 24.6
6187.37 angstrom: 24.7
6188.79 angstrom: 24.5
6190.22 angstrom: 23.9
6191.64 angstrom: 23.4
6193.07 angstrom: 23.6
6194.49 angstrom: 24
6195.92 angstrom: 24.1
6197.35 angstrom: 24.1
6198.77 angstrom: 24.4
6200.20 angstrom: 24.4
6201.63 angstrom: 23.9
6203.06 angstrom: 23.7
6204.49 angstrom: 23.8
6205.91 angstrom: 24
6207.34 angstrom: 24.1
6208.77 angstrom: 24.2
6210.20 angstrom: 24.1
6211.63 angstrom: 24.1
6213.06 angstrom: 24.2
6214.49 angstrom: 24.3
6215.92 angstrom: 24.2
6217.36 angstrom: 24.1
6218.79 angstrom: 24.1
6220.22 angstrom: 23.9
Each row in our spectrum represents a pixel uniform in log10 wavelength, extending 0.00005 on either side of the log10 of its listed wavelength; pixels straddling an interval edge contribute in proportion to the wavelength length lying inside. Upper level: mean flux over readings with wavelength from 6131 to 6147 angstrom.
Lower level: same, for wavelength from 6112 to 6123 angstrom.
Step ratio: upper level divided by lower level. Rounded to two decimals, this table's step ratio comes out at 1.01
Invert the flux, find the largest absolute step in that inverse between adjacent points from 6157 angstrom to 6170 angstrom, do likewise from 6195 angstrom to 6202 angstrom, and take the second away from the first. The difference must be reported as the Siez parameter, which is -0.0003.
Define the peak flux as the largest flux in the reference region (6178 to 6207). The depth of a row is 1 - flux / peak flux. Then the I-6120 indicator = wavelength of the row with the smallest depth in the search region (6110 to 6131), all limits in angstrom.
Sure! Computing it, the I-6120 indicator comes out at 6110.91 angstrom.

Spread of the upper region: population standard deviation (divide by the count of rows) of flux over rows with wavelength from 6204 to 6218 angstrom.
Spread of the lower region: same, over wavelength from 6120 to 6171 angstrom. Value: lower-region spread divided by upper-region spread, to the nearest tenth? 3.6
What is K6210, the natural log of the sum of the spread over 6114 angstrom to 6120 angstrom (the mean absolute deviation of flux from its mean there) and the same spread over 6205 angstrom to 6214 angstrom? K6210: -1.11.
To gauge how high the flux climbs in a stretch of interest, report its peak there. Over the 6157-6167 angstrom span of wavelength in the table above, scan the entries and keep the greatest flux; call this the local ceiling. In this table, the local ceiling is 24.5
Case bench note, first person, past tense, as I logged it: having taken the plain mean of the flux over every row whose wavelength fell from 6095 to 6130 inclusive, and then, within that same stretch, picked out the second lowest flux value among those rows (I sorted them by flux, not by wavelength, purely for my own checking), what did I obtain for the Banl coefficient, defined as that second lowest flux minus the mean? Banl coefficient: -0.95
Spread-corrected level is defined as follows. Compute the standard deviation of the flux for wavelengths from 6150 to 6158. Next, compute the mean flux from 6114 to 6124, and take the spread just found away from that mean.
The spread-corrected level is 23.7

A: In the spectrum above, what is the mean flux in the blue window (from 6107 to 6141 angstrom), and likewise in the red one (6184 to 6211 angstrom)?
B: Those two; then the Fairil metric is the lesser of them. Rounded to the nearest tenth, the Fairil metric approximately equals 24.1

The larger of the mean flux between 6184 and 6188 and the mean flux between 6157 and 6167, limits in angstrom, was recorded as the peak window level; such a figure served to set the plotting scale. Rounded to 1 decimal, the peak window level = 24.7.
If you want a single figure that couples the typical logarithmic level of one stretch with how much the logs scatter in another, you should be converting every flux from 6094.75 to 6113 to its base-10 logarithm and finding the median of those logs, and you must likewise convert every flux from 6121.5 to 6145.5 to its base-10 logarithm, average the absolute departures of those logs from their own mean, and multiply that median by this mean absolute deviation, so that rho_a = 0.0084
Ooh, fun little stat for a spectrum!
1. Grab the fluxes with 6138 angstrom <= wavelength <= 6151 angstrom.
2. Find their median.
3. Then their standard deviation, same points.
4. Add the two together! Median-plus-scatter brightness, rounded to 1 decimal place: 24.9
